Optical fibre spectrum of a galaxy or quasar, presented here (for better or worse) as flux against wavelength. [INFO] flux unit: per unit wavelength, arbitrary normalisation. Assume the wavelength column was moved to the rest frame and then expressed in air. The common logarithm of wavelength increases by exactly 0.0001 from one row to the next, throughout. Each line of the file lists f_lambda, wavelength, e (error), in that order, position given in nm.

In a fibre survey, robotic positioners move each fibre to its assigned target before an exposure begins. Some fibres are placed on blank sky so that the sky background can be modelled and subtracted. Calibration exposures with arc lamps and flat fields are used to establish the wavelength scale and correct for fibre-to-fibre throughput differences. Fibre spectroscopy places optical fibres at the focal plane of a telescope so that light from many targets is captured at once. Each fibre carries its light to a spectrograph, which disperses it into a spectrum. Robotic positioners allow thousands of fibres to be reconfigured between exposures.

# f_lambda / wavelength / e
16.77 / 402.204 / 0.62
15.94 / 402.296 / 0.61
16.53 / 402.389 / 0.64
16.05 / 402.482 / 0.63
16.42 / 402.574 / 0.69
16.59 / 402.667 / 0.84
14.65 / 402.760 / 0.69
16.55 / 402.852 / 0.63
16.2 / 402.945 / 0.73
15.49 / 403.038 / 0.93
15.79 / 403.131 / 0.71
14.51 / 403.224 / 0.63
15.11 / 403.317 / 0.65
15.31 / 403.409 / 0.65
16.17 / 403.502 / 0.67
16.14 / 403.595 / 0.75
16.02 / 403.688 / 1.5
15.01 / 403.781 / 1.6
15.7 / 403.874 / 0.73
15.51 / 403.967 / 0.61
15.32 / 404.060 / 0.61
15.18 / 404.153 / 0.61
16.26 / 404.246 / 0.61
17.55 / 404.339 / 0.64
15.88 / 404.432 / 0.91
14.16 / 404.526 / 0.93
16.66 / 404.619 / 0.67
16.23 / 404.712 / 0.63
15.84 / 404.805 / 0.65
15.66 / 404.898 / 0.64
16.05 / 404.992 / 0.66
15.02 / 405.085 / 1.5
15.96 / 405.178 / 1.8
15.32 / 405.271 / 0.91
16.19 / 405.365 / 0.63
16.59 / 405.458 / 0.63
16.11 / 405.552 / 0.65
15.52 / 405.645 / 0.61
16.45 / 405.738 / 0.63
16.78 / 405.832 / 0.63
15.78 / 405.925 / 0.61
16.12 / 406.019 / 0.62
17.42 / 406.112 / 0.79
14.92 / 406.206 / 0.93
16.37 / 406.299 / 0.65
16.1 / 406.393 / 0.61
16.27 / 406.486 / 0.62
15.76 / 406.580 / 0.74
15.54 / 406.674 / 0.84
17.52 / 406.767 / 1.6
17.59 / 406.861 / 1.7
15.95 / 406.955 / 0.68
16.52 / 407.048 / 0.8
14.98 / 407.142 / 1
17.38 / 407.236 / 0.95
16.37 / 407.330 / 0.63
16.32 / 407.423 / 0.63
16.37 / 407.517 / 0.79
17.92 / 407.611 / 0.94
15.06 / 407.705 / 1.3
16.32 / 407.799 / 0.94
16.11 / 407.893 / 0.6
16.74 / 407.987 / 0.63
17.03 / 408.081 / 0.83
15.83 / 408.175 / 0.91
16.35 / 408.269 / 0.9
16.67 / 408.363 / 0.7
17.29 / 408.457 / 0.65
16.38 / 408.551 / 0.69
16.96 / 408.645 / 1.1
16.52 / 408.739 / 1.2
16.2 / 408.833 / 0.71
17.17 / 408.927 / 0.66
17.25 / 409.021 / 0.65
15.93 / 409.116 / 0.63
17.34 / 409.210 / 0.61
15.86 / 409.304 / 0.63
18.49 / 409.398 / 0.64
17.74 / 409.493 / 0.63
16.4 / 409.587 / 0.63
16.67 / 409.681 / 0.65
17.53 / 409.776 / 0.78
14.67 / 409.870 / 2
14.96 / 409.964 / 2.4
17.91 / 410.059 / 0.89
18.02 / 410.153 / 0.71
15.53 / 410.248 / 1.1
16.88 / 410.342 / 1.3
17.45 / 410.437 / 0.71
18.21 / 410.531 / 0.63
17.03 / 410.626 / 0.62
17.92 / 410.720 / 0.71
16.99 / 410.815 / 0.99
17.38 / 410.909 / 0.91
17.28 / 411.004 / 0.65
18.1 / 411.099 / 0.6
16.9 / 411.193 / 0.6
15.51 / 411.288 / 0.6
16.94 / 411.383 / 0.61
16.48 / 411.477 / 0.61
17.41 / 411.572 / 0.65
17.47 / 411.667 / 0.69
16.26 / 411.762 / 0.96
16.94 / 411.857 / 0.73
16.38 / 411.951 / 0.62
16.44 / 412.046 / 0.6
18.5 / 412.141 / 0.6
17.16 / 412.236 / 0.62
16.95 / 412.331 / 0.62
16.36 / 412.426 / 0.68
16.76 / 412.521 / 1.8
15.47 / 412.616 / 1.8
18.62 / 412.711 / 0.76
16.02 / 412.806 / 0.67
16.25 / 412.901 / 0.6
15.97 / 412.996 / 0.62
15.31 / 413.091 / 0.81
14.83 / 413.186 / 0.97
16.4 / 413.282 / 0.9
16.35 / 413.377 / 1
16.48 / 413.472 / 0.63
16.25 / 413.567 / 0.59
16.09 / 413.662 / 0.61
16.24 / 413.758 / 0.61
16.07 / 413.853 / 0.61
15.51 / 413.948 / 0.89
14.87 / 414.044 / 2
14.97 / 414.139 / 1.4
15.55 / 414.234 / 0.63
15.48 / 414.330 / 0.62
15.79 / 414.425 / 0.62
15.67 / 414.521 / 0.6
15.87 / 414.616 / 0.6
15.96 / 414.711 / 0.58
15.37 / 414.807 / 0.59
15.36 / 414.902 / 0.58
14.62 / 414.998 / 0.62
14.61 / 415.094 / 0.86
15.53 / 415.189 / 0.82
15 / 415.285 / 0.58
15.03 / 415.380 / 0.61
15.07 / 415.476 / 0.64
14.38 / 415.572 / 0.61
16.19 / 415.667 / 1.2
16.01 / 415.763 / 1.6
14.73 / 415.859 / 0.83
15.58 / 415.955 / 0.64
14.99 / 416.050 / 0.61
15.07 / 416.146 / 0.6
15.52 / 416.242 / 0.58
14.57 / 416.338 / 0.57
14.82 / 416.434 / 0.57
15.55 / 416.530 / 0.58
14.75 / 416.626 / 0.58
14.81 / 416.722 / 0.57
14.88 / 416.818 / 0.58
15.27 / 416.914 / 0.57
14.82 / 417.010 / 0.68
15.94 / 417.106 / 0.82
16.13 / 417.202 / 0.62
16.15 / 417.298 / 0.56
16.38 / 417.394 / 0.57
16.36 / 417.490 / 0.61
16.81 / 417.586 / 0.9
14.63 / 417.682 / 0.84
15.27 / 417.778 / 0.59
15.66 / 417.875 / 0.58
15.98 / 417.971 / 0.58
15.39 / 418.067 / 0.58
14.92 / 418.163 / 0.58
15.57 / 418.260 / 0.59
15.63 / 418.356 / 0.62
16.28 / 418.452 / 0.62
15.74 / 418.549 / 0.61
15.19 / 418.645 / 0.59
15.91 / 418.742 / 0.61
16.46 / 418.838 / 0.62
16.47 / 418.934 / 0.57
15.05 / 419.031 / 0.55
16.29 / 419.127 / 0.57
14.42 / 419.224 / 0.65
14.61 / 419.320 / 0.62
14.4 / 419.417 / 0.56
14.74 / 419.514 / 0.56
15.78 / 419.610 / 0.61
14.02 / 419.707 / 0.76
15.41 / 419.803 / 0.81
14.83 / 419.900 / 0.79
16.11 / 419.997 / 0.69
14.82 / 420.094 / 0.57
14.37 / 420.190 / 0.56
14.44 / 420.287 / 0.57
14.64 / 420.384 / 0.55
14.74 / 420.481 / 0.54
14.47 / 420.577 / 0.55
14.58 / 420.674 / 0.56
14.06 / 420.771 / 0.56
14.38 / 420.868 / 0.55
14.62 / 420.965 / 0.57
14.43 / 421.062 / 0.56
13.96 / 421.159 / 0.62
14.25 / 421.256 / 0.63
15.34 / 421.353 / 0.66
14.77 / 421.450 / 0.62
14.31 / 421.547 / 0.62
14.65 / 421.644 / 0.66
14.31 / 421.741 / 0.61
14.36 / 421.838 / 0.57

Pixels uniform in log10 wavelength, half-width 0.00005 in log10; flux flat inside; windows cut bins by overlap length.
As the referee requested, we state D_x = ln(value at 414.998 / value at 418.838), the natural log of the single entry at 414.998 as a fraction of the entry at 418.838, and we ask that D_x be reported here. -0.12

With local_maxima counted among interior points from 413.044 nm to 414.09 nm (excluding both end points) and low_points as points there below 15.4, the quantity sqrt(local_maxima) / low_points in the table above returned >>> 0.6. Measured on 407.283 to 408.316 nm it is 1.7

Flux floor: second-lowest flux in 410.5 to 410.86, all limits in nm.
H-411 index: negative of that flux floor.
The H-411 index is -17.0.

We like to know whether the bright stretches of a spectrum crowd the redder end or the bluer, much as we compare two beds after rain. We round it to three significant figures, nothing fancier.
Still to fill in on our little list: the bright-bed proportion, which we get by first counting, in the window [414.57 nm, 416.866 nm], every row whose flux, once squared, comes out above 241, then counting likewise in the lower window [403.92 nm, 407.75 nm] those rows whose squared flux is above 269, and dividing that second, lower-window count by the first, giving 1.57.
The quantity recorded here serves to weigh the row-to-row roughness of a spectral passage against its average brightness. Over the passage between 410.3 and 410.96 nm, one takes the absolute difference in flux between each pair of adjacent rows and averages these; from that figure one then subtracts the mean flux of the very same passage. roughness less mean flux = -16.6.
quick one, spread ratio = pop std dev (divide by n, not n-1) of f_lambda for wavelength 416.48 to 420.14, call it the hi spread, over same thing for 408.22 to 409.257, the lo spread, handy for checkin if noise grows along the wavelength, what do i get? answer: 1.5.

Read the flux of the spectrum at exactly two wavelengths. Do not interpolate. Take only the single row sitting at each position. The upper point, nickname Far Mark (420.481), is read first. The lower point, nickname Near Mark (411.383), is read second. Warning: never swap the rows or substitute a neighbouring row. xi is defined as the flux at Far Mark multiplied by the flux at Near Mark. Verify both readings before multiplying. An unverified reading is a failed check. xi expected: 250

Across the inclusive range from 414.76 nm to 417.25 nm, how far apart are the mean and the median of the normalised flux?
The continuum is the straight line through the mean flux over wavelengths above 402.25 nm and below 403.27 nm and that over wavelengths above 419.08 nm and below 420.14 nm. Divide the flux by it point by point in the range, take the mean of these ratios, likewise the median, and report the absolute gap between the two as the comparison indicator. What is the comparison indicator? 0.010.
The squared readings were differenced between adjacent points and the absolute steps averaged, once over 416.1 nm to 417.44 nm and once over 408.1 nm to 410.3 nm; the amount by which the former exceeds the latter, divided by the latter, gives -0.63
